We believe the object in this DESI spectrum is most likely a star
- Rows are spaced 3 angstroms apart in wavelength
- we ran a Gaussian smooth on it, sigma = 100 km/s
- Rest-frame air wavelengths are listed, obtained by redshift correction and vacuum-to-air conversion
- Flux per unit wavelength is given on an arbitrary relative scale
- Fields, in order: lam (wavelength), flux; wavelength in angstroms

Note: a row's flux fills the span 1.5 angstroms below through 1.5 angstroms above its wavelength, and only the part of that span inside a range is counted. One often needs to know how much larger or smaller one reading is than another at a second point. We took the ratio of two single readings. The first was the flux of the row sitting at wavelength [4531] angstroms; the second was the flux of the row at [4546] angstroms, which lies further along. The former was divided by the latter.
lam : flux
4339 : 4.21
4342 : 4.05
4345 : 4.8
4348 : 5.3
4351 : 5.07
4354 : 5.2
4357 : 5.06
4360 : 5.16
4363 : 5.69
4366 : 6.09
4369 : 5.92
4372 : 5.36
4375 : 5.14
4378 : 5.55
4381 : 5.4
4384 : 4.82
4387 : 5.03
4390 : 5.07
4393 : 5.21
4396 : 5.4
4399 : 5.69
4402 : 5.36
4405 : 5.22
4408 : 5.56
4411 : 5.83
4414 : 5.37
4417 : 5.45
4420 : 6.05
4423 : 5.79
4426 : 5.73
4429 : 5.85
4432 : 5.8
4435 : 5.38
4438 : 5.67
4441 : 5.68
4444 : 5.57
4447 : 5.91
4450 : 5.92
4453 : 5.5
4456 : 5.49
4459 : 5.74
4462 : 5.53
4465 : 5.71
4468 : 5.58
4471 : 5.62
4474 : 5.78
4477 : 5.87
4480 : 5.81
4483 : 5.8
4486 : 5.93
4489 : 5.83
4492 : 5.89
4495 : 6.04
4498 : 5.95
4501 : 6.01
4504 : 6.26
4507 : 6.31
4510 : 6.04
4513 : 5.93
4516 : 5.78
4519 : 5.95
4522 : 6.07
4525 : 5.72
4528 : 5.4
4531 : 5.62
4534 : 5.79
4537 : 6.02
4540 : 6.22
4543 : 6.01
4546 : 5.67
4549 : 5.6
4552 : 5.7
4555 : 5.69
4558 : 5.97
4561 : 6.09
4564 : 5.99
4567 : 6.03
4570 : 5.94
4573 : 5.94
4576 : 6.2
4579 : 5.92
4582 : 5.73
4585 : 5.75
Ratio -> 0.991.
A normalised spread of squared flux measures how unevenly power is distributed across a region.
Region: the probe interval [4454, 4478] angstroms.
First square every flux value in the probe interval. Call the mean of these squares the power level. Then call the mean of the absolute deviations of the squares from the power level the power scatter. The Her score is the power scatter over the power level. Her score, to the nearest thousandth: 0.039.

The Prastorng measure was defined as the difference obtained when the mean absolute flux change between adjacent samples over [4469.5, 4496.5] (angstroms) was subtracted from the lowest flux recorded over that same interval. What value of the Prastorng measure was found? 5.5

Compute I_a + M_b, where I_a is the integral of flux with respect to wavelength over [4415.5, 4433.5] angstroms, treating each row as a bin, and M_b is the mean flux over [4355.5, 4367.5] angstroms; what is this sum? 110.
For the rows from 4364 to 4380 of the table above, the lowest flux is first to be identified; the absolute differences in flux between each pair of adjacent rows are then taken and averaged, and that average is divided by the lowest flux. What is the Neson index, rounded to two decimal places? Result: 0.07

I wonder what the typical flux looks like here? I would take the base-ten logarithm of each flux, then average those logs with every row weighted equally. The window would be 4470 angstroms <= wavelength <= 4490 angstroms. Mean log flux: 0.764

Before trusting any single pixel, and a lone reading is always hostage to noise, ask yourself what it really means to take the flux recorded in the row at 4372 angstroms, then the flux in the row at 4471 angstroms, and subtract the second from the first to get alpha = -0.26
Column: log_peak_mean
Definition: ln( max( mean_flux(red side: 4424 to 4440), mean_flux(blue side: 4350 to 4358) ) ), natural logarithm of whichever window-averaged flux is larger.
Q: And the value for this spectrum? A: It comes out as 1.74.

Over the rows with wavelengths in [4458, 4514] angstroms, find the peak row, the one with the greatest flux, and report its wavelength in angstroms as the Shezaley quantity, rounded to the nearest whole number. 4507 angstroms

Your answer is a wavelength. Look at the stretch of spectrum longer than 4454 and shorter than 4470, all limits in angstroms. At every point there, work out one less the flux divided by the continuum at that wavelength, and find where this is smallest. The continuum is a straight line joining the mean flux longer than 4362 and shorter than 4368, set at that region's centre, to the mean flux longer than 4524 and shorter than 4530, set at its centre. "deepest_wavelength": 4459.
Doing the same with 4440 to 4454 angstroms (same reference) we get 4450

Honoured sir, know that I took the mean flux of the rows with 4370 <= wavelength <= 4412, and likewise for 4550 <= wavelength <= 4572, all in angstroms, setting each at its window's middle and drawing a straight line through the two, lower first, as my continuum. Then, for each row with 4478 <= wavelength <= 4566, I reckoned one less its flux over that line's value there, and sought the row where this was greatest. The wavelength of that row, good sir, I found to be 4528 angstroms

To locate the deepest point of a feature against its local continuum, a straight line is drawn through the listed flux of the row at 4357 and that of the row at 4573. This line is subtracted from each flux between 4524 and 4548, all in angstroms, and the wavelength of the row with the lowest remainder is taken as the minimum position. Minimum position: 4528 angstroms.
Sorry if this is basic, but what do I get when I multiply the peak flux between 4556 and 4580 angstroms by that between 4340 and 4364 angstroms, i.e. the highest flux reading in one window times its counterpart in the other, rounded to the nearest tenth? 35.3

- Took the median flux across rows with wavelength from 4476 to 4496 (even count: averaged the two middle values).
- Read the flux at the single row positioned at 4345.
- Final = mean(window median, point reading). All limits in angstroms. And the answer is 5.3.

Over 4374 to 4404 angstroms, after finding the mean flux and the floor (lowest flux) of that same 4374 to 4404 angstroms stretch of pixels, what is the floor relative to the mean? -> 0.915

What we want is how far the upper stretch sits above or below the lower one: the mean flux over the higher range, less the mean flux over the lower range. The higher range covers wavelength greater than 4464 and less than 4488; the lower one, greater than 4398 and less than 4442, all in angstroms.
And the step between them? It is 0.1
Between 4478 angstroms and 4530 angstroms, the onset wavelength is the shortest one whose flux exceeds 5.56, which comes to 4480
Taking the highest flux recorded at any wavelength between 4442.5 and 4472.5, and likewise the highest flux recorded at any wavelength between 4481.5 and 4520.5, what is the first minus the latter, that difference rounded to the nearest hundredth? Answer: -0.39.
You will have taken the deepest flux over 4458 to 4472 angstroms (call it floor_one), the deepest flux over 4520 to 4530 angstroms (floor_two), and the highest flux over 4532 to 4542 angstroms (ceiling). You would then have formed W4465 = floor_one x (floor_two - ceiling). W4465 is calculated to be -4.5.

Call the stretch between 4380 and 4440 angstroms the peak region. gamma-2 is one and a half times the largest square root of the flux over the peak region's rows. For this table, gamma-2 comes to 3.69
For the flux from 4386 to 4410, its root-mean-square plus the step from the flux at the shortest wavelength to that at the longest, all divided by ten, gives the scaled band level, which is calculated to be 0.585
